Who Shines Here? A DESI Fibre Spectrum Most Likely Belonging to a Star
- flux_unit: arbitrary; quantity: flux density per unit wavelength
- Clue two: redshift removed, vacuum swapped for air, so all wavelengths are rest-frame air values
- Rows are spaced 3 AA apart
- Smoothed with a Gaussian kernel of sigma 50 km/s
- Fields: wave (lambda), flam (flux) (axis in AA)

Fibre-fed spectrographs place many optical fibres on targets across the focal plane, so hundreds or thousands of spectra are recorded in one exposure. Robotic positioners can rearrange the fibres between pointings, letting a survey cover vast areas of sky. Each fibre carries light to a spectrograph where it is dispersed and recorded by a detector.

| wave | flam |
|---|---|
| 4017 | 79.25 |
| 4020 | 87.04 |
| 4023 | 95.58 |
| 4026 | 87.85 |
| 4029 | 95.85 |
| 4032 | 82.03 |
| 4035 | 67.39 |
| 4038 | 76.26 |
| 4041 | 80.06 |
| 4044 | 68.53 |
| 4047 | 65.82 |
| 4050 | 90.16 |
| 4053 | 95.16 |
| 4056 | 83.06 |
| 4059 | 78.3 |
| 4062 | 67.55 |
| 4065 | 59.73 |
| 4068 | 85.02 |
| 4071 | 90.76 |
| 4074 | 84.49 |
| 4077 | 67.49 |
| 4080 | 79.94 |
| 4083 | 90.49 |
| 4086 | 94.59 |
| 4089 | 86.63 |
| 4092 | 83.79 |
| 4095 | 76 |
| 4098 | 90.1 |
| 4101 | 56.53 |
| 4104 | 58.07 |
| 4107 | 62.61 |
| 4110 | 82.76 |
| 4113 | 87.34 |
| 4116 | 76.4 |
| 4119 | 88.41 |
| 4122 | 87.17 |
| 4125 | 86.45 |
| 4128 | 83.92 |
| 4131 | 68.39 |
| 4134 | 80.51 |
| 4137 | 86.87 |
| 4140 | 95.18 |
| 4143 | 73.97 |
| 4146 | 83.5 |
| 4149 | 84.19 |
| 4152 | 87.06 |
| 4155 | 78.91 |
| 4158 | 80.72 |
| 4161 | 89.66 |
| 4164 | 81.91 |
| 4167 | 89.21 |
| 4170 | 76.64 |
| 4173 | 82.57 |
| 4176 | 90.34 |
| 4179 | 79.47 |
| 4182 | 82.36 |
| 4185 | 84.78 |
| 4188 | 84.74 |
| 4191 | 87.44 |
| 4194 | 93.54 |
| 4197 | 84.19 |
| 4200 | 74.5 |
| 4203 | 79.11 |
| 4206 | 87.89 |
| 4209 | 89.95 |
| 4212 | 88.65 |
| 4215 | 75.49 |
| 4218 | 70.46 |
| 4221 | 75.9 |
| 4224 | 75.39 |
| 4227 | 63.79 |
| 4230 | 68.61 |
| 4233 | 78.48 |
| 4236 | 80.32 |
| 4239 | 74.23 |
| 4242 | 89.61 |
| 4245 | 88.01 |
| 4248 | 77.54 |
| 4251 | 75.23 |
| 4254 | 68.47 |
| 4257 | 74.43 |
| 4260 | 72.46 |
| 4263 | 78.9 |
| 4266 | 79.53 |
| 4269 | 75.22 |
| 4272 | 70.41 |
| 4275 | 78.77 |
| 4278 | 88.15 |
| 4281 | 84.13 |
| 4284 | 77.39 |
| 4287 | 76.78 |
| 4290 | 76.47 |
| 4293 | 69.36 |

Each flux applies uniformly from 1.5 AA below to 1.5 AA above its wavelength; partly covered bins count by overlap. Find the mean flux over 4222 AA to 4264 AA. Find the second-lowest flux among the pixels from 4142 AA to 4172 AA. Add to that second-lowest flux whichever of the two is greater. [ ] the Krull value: 153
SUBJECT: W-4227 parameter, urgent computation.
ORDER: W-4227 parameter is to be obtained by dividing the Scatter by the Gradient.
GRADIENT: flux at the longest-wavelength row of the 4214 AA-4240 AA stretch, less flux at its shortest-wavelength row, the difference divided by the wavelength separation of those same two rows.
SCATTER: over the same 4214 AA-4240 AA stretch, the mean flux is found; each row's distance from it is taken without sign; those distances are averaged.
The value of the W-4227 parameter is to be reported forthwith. -76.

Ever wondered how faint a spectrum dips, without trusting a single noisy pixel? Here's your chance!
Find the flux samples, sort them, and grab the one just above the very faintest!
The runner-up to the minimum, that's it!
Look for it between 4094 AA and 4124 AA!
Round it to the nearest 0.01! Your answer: 58.07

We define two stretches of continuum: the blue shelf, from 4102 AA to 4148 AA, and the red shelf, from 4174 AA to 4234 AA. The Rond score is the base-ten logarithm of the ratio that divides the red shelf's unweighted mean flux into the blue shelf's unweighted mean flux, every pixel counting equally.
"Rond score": 0.00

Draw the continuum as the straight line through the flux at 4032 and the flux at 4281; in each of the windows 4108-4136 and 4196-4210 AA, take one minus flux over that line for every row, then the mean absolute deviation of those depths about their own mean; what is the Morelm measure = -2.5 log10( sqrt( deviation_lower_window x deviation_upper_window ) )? 3.06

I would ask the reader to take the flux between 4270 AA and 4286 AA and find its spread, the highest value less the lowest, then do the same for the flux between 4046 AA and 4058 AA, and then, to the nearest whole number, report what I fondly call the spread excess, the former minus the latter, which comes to -12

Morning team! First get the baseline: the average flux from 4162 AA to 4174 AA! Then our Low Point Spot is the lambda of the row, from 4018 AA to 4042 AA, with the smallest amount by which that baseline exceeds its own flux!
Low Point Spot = 4029 AA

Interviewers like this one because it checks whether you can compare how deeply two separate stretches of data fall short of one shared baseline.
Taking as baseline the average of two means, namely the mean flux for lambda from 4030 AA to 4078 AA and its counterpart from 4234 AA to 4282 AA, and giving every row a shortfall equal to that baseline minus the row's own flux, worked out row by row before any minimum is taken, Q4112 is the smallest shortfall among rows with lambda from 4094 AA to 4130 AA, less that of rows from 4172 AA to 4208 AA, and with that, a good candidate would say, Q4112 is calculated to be 3.4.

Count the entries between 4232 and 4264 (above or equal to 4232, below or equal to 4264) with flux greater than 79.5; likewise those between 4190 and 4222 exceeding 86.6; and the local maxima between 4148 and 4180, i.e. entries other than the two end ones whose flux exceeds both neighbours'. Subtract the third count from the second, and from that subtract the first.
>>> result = -2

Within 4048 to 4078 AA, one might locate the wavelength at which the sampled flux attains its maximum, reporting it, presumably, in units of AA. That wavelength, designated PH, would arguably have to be 4053 AA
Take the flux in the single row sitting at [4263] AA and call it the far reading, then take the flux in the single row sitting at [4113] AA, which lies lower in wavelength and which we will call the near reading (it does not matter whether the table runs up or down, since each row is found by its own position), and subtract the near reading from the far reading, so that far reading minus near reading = -8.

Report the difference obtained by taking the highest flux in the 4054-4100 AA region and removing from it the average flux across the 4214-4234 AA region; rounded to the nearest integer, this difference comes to 22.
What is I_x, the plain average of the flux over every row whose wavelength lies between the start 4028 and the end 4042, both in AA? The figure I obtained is 80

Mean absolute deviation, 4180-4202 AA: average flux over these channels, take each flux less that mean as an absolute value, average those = 3.6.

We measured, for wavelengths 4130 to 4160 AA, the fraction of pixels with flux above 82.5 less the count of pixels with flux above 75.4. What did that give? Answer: -7.50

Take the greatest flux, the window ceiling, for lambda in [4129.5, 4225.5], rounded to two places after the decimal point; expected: 95.18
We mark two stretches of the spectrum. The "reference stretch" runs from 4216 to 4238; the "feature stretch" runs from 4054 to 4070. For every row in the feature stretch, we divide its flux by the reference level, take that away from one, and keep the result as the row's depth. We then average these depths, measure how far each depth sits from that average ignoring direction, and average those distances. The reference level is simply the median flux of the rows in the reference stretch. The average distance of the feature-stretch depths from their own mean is 0.12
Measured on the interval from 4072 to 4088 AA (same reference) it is 0.10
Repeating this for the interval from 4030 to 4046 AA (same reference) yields 0.07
